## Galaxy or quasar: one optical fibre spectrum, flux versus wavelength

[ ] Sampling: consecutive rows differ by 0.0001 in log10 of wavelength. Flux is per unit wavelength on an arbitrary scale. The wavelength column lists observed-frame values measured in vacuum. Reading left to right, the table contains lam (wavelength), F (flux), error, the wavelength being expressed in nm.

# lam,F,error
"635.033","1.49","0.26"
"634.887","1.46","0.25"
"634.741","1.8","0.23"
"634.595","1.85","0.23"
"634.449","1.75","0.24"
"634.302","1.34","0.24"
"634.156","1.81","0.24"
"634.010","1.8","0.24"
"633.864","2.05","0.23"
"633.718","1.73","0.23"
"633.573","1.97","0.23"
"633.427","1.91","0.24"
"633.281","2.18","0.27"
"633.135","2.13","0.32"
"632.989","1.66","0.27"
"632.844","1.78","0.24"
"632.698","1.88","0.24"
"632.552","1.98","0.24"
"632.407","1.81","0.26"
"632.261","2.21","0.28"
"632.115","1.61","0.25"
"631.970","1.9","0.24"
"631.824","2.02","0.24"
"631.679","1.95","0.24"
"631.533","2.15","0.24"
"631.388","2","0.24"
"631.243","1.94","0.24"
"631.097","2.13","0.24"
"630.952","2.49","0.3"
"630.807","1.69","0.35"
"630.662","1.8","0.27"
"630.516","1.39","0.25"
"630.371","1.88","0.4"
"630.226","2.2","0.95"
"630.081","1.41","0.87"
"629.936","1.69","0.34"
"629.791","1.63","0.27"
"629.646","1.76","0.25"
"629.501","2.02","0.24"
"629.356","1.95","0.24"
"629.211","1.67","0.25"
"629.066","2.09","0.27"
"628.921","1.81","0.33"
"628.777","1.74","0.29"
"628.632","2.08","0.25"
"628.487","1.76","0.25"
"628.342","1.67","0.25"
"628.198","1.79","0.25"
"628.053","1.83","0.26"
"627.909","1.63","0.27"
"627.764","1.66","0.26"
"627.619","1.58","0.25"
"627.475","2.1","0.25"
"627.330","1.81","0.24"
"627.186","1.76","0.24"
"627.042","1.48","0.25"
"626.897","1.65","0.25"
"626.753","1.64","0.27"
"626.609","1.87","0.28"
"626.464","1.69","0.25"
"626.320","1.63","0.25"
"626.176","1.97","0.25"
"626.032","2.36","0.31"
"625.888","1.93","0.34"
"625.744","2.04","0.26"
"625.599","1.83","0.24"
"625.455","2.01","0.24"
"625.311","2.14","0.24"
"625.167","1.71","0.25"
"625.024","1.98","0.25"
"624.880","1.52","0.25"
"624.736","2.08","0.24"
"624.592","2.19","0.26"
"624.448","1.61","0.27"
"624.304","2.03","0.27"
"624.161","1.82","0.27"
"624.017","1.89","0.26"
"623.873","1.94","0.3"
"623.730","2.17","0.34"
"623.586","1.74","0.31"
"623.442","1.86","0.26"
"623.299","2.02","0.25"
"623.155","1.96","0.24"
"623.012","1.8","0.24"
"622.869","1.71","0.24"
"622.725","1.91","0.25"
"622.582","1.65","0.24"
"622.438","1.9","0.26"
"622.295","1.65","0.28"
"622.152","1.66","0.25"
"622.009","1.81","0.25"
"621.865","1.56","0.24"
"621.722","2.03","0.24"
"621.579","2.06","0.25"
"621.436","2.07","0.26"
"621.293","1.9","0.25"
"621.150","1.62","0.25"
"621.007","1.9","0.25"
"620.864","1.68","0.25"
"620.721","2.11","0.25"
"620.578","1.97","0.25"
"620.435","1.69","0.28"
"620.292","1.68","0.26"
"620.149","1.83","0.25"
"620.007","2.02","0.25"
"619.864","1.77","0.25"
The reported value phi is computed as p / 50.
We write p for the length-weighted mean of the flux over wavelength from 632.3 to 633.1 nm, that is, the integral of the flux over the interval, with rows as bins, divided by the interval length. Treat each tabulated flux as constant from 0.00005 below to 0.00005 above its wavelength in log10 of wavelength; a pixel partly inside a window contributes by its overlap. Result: 0.0371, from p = 1.85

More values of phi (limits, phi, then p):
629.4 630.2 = 0.0348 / 1.74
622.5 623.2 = 0.0360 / 1.80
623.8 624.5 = 0.0373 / 1.87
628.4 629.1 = 0.0376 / 1.88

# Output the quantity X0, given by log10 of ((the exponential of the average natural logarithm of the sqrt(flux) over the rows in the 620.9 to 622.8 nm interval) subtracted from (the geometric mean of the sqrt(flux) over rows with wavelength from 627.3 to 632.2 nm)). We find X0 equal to -2.20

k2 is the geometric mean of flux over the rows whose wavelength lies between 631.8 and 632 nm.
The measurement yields 1.96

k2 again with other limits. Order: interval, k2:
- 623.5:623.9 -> 1.94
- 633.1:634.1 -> 1.96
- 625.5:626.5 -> 1.91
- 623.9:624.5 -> 1.83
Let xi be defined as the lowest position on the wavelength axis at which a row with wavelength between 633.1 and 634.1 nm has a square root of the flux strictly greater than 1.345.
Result 633.135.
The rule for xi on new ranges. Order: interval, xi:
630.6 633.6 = 630.952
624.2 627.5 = 624.304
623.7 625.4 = 623.730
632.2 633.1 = 632.261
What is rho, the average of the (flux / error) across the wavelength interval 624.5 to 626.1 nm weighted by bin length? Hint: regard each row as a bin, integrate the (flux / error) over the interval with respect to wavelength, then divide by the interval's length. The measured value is 7.6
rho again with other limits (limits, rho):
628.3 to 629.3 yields 6.9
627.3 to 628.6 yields 7.0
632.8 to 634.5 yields 7.4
